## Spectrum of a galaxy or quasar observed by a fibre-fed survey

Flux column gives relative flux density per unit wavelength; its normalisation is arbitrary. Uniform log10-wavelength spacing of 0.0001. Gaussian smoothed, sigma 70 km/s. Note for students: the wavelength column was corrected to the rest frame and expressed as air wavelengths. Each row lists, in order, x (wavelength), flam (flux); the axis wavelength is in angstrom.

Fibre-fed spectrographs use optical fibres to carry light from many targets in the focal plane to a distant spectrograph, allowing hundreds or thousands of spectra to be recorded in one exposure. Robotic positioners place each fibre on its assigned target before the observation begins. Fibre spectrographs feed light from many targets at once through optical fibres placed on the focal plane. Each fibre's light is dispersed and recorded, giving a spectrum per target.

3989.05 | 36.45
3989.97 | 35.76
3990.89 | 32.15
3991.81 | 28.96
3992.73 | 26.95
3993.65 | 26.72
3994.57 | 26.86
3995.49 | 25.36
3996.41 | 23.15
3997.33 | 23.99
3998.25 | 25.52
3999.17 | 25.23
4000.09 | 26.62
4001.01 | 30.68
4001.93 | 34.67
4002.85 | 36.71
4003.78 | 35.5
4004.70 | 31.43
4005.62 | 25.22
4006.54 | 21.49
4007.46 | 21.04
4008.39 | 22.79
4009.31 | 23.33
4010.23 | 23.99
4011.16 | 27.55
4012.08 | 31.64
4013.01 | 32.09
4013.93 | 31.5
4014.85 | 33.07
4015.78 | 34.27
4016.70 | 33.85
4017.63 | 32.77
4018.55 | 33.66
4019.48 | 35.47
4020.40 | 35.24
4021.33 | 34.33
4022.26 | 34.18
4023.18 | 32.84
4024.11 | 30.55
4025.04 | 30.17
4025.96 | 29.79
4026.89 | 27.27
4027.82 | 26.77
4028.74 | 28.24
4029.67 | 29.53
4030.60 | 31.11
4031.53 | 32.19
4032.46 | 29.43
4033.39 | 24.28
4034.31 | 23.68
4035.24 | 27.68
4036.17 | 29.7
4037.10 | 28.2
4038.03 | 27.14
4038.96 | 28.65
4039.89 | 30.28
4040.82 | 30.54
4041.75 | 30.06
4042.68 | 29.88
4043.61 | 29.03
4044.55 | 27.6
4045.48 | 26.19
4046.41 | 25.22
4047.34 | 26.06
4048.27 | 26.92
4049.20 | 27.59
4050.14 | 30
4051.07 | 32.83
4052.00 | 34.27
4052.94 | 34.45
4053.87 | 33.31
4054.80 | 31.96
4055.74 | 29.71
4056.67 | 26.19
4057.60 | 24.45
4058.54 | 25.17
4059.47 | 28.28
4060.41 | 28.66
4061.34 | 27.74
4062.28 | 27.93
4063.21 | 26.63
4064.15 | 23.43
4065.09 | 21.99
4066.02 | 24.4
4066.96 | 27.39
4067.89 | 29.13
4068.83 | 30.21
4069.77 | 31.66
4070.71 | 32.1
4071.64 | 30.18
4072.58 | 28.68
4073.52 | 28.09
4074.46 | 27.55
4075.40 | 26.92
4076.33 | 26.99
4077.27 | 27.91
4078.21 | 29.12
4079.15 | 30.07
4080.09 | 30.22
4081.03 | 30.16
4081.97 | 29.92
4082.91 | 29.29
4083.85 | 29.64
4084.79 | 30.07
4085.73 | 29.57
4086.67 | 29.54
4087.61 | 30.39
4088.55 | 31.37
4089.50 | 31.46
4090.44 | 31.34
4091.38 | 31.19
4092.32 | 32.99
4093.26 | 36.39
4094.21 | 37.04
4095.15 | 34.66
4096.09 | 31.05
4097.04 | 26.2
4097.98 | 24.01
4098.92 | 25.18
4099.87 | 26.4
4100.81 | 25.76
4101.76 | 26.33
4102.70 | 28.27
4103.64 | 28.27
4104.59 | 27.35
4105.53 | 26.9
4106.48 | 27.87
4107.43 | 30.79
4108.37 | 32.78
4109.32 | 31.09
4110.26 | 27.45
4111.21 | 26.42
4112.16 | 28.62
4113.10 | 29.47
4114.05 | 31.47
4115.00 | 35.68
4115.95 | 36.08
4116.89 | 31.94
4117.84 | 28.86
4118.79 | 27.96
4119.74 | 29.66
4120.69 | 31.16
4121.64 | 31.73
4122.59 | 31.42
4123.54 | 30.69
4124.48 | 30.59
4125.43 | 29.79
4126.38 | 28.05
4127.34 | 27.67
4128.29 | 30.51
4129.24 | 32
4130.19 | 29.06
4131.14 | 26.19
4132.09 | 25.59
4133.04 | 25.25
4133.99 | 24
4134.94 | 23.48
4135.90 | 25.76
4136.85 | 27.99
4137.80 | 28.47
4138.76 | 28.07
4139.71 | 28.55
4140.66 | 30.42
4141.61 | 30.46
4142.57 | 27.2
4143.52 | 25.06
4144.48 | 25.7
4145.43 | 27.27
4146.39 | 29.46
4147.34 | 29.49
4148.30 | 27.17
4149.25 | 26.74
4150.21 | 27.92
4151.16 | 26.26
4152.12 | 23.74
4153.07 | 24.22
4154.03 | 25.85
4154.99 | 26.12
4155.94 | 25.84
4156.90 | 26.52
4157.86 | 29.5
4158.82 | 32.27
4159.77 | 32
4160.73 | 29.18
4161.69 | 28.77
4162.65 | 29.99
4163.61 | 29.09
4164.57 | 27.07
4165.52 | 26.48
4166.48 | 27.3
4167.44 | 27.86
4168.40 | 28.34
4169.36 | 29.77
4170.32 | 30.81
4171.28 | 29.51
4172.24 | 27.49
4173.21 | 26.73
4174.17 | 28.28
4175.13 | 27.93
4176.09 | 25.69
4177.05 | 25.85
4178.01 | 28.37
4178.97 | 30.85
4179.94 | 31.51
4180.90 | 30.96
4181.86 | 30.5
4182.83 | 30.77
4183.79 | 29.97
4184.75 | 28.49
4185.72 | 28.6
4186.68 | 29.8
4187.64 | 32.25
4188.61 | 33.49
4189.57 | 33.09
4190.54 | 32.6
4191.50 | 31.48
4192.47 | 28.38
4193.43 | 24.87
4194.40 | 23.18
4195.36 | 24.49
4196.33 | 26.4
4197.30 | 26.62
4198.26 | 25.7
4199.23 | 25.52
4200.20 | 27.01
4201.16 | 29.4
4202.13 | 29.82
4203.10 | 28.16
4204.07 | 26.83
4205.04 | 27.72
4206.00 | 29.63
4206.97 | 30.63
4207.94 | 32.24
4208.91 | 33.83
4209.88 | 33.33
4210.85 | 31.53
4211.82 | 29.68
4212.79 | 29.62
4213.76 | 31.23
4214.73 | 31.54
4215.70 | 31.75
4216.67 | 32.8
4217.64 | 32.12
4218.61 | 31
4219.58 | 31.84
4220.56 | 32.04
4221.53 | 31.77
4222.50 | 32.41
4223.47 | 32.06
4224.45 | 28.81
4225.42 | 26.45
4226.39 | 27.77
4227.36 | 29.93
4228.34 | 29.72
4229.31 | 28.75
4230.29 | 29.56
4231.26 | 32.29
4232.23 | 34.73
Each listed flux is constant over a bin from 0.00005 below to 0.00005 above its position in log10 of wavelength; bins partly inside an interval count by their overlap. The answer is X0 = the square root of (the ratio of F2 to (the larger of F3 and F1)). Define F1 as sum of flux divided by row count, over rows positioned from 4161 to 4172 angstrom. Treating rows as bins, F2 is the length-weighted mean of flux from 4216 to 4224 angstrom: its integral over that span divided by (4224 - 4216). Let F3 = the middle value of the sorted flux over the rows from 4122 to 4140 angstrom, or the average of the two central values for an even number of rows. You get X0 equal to 1.06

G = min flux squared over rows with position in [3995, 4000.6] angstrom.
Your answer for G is 536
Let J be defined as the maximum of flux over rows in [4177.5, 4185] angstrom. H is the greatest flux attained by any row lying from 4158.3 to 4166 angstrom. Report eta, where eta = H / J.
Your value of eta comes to 1.02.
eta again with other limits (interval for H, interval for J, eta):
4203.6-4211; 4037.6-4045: 1.11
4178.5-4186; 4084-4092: 1.00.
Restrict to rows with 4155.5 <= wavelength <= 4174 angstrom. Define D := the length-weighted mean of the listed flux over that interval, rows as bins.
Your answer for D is 28.6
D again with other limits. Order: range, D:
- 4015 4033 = 31.6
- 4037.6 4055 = 29.5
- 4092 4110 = 29.4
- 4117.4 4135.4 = 28.6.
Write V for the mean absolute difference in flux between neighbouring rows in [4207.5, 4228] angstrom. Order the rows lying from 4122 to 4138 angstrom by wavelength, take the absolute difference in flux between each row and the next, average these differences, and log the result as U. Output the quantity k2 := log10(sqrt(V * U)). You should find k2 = 0.09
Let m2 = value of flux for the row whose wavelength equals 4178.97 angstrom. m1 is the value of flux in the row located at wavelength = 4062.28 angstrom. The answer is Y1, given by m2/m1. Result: 1.10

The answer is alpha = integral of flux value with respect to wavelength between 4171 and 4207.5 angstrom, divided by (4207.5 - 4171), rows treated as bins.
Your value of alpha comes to 28.6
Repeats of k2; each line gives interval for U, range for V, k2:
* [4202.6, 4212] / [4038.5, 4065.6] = 0.14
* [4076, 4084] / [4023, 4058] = -0.03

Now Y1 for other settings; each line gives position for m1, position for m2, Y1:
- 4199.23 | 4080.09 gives 1.18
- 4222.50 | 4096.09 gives 0.96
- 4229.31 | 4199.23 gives 0.89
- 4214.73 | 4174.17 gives 0.90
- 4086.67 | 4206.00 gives 1.00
